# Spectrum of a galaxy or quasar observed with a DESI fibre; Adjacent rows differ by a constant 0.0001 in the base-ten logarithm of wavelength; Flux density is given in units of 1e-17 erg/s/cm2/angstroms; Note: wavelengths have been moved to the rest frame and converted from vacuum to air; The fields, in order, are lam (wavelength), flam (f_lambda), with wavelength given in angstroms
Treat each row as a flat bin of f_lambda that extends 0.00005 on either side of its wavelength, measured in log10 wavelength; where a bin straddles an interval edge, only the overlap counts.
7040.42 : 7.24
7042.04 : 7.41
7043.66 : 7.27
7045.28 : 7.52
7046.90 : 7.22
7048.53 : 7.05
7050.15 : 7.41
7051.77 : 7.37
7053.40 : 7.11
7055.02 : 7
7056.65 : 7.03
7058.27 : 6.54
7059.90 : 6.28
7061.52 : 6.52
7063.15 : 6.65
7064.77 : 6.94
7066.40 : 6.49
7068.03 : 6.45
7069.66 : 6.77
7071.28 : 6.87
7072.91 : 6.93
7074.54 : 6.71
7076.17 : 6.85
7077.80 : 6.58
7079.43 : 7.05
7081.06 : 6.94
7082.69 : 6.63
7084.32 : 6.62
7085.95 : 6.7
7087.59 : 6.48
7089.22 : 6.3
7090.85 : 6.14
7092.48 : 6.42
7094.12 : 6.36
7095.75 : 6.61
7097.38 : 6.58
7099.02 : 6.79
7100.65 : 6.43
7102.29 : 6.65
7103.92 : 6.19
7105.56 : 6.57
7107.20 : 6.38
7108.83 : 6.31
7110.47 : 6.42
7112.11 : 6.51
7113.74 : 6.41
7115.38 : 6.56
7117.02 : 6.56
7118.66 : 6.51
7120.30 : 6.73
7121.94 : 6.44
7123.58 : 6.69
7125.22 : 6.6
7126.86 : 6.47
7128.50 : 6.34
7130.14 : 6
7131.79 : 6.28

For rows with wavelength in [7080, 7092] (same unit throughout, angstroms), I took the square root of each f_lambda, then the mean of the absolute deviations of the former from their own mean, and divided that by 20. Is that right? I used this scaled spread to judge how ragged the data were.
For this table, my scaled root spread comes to 0.0020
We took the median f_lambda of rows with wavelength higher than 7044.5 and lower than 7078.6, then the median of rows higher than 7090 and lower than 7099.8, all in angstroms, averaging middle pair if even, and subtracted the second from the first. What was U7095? 0.37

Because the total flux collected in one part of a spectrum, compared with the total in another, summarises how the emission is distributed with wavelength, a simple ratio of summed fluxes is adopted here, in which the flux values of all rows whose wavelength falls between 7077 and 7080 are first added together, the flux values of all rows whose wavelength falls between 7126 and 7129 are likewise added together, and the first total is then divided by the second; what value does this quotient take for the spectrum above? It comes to 1.06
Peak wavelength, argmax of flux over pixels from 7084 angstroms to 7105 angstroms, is 7099.02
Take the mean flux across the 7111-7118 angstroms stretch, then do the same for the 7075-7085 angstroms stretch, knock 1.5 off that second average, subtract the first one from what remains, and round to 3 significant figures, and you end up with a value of -1.23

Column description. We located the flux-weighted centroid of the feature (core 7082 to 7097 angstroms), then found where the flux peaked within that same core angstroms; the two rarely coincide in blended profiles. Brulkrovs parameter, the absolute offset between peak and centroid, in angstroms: 3.2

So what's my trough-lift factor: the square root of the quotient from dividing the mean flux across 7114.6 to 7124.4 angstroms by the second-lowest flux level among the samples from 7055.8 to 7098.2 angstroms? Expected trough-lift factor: 1.024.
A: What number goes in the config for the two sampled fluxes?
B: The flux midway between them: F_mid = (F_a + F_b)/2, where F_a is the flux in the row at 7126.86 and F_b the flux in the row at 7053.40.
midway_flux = 6.79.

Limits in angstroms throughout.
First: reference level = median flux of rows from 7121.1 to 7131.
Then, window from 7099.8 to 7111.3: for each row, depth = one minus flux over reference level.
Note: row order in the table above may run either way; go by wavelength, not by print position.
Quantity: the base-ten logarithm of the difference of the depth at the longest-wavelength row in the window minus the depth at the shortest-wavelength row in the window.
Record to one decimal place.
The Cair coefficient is -2.8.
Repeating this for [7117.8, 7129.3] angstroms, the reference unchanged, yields -1.6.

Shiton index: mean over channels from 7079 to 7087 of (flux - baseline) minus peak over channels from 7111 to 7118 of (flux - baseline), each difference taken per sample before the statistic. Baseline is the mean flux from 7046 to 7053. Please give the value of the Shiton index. 0.2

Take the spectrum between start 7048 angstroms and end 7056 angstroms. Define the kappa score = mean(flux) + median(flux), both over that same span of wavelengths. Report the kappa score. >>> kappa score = 14.30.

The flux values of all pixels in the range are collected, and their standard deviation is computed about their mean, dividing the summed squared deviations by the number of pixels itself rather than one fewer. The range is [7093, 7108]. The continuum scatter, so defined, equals 0.17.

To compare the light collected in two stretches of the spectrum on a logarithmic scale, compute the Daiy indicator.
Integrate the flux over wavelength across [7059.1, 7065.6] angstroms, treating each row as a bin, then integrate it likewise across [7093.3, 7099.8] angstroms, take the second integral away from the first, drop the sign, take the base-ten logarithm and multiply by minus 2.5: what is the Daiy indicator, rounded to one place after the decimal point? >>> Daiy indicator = 2.2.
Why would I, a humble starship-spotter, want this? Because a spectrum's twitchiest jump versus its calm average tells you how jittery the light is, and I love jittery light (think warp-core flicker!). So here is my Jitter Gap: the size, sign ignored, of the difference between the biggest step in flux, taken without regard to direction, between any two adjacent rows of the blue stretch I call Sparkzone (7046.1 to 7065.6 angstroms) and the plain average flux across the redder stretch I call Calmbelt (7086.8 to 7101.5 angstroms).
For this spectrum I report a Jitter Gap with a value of 5.97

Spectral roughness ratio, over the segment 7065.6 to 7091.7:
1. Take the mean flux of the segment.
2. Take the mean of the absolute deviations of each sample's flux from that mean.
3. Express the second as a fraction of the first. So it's 0.029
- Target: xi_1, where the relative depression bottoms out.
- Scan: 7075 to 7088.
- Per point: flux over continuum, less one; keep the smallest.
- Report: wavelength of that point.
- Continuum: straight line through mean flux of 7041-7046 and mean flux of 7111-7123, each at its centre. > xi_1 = 7077.80 angstroms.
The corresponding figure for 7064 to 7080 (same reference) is 7068.03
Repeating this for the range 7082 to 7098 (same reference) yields 7090.85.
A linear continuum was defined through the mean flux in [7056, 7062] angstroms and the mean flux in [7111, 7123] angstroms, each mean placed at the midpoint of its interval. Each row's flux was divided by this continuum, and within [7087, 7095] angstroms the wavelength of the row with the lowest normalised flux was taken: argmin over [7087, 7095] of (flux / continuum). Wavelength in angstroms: 7090.85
